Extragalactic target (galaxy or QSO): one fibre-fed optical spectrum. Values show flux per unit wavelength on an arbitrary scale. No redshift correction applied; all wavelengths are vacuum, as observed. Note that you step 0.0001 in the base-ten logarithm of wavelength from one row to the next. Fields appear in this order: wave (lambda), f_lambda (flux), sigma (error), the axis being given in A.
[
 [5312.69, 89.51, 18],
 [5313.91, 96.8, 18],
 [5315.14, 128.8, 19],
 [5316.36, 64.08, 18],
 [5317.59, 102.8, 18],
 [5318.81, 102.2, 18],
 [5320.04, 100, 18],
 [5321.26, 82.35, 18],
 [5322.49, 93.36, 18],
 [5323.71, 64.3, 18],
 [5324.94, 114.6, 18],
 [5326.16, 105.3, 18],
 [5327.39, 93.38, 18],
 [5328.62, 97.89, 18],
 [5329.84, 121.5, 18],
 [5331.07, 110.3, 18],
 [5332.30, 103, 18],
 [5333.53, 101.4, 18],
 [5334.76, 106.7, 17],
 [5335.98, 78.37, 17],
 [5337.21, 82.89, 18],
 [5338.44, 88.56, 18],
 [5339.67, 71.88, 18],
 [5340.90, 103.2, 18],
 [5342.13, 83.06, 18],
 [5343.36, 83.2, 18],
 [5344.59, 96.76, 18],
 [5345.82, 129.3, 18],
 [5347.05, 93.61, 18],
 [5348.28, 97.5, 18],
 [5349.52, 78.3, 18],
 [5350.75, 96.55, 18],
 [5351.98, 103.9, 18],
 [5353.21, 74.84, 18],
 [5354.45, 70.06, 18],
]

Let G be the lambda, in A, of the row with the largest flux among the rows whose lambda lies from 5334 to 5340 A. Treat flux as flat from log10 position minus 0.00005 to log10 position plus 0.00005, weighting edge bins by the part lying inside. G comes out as 5334.76 A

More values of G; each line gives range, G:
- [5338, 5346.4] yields 5345.82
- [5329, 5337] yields 5329.84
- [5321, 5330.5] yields 5329.84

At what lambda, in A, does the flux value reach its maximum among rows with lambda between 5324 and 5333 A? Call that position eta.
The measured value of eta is 5329.84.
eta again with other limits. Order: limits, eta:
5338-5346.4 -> 5345.82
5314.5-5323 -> 5315.14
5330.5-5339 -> 5331.07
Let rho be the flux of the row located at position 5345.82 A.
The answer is 129.3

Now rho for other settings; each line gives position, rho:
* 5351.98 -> 103.9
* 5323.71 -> 64.3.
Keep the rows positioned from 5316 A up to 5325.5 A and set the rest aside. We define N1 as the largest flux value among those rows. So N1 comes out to 114.6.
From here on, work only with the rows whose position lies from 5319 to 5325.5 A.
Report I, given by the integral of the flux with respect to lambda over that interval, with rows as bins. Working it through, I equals 594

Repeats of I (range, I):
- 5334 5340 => 521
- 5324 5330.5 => 679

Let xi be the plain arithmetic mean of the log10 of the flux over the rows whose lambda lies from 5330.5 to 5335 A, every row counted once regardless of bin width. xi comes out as 2.02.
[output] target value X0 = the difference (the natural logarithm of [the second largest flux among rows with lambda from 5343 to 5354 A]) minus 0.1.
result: 4.54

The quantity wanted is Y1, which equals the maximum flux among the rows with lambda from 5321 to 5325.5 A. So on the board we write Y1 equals 114.6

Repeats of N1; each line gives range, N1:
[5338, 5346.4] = 129.3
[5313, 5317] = 128.8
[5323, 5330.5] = 121.5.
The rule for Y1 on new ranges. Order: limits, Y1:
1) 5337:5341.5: 103.2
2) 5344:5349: 129.3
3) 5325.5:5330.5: 121.5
